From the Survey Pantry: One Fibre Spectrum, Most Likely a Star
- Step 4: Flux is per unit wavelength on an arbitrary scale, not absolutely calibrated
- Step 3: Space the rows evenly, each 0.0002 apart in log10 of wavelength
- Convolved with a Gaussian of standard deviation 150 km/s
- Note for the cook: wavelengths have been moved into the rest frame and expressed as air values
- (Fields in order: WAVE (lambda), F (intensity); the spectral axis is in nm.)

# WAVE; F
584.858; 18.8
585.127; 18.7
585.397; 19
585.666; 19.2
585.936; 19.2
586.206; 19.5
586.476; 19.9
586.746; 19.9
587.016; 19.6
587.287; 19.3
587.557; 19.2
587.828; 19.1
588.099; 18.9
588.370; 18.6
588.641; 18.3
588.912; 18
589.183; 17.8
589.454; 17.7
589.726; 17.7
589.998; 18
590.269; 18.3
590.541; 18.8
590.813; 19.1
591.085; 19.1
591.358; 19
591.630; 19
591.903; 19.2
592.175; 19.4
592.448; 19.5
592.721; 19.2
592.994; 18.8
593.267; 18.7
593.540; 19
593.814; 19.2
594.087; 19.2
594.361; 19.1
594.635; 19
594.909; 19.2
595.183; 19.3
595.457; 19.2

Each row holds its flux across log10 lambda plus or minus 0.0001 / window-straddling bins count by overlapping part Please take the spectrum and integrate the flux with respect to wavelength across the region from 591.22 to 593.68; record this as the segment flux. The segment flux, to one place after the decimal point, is 46.9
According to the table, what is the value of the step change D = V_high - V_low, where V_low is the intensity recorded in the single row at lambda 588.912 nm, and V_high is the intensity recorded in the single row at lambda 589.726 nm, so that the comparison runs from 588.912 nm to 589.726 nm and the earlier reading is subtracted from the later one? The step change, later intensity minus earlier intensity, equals -0.3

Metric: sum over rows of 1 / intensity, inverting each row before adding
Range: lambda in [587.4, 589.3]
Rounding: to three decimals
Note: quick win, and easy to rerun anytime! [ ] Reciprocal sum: 0.377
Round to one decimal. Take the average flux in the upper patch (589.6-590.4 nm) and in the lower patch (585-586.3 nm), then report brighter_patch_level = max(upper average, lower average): 19.1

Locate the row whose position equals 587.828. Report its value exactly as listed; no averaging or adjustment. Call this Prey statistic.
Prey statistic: 19.1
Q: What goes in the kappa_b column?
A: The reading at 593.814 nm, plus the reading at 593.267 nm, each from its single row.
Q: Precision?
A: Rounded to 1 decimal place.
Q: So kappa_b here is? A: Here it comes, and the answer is 37.9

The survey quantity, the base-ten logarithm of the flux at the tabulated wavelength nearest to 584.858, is 1.27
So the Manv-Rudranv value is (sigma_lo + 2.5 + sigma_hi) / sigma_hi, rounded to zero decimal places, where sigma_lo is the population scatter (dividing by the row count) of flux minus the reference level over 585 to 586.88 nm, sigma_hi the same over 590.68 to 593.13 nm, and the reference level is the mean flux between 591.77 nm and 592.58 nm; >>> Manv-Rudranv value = 16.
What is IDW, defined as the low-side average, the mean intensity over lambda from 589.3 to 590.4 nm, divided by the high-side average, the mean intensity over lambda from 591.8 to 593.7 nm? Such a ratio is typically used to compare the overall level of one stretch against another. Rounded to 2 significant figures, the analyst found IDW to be 0.94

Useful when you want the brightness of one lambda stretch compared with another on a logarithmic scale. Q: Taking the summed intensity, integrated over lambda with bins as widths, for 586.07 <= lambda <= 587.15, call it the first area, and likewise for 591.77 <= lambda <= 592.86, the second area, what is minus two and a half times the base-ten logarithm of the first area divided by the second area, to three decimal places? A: -0.012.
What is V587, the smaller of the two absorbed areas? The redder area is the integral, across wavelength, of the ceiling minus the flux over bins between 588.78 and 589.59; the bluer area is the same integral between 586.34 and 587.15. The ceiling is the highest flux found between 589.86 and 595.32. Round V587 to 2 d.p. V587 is -0.24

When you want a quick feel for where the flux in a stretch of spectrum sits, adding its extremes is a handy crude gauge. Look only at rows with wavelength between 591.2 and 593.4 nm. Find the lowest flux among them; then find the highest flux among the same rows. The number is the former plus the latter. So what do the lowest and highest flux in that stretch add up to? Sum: 38.2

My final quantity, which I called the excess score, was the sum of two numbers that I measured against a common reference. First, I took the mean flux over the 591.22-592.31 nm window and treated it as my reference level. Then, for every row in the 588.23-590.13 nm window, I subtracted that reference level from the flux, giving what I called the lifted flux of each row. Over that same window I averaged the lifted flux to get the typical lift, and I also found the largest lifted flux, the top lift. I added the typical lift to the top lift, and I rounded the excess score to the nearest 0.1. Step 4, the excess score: -1.7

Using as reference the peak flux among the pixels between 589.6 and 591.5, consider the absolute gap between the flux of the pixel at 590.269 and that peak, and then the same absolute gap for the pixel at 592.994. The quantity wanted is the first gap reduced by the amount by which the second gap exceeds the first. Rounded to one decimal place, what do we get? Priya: 1.3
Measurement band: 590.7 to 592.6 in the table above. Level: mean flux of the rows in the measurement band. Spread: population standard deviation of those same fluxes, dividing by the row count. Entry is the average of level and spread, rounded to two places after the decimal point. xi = 9.68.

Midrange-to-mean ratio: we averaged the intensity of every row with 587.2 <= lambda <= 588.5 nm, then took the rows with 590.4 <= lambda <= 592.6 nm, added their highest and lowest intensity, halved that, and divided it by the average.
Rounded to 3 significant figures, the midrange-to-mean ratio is 1.01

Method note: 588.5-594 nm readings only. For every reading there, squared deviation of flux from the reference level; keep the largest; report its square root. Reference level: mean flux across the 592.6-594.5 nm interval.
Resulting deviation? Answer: 1.3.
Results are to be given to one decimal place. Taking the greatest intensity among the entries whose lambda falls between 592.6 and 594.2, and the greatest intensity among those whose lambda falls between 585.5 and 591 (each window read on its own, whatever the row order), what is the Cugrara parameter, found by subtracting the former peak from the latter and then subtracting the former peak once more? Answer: -18.5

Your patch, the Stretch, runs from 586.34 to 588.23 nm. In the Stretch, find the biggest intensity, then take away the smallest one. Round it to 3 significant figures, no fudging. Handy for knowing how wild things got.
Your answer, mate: 1.00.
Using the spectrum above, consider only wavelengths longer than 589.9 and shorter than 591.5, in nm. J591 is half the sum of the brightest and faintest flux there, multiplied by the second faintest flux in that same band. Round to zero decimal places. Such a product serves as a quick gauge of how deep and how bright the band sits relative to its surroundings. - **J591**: 339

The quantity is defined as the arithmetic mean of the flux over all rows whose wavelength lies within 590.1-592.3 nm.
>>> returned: 19.0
